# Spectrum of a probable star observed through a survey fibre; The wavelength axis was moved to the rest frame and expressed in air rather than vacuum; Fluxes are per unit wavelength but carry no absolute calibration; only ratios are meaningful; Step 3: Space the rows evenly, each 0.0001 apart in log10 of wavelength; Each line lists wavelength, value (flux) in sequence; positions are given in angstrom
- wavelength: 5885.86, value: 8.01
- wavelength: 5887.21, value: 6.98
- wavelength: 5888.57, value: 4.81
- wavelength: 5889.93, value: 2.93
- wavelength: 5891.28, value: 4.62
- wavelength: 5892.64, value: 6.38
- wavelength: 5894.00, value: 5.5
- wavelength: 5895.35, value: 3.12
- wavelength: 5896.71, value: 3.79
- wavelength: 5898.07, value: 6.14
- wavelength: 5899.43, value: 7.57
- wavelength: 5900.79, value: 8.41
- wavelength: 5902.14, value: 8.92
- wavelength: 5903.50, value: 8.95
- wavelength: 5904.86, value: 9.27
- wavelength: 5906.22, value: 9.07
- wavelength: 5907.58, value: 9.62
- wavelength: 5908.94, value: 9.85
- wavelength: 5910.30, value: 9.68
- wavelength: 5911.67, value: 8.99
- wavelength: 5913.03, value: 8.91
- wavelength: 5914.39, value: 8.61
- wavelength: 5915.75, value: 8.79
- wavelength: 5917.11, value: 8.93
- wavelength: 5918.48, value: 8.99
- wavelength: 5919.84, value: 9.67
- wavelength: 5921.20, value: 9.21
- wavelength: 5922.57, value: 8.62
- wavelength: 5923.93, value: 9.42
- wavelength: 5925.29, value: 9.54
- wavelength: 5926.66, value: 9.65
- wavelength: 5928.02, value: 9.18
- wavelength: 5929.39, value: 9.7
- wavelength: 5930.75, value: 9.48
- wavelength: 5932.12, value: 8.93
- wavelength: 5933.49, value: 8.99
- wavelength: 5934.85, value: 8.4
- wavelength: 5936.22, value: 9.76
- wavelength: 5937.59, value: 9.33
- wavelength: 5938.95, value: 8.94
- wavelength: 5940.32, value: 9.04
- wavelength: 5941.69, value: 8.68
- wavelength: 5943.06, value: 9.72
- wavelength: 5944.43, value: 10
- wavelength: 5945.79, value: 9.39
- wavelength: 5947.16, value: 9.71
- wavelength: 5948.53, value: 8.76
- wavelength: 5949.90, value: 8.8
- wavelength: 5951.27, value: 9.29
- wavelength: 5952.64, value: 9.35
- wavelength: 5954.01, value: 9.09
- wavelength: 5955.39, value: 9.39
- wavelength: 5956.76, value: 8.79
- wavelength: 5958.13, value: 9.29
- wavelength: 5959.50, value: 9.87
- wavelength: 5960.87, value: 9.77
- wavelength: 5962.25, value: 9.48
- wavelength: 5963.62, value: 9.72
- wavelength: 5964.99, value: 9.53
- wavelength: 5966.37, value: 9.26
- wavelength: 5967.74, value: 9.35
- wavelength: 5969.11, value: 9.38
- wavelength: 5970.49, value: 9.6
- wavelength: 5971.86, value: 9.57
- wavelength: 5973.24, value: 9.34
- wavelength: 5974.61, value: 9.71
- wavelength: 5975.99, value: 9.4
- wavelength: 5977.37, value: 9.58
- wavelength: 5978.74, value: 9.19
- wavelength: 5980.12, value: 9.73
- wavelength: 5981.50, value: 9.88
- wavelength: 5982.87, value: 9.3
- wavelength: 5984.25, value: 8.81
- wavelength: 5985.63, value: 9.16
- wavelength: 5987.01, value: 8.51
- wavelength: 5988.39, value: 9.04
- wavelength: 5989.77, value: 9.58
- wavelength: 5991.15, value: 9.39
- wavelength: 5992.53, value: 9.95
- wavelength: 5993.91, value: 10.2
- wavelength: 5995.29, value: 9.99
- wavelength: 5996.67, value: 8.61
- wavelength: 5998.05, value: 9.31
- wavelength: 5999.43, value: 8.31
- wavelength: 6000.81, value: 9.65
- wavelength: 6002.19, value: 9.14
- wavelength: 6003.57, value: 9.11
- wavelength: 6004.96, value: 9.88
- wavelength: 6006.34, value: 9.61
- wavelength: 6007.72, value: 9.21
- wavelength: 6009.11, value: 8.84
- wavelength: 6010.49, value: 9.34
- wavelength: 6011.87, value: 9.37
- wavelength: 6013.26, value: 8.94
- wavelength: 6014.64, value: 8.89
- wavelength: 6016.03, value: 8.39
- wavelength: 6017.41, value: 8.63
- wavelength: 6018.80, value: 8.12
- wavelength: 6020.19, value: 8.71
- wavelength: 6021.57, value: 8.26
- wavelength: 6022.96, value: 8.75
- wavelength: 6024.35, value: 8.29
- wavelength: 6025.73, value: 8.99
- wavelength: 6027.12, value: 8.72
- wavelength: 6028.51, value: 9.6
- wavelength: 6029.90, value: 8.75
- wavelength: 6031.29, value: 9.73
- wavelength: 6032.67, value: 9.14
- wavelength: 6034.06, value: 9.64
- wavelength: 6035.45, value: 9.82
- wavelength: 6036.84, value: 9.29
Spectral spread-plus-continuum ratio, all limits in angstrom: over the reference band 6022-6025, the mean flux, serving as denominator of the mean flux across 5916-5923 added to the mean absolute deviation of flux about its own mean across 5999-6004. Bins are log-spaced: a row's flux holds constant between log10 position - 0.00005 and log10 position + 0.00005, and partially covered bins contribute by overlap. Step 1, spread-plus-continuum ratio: 1.11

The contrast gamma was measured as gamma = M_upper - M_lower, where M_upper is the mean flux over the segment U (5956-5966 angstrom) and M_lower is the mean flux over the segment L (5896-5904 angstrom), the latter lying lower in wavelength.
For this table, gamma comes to 2.2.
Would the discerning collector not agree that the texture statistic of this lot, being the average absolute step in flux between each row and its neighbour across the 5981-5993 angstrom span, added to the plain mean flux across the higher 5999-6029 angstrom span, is 9.43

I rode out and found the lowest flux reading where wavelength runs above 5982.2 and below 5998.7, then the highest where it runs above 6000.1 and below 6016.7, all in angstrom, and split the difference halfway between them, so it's 9.2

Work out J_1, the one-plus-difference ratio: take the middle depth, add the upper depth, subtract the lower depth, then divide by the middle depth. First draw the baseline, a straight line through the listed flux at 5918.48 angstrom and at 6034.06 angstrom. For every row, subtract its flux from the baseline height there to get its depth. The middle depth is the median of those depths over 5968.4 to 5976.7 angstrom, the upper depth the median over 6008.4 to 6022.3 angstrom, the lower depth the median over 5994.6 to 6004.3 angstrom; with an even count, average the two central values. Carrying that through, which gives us -1.3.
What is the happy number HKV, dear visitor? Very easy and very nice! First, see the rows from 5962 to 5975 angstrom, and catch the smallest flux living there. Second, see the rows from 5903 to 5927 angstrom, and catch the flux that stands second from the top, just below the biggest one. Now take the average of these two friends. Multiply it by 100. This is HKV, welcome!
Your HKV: 947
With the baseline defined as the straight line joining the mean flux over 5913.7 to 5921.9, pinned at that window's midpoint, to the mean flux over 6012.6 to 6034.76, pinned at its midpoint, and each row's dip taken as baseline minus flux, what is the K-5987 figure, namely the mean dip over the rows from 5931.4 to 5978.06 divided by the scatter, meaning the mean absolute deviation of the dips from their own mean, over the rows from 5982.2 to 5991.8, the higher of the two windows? -1.3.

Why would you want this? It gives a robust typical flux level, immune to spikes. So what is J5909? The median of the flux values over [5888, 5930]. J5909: 8.93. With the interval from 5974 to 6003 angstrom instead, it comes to 9.39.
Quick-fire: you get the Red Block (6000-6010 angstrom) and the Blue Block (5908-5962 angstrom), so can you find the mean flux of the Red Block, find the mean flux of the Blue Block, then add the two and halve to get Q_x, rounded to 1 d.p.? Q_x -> 9.3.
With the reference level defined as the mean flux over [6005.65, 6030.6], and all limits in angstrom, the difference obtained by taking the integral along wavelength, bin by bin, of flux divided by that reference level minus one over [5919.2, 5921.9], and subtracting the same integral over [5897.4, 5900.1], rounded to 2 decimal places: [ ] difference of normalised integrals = 0.79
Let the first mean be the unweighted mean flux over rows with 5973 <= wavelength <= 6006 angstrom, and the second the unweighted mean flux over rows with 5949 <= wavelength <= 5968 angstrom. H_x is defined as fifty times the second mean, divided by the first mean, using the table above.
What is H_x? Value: 49.9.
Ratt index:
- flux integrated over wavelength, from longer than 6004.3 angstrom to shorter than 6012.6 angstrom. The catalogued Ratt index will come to 77.8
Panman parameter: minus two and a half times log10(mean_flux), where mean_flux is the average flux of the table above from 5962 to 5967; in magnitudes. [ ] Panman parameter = -2.44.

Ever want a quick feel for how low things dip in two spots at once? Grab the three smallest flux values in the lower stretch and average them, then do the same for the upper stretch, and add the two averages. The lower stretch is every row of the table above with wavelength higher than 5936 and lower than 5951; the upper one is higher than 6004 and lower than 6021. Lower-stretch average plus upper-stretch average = 17.1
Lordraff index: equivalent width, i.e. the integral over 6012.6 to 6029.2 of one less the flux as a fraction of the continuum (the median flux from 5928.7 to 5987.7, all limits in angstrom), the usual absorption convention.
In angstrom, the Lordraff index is 1.2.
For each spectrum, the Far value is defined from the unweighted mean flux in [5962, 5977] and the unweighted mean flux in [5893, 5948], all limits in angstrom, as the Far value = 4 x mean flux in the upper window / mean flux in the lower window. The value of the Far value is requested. 4.4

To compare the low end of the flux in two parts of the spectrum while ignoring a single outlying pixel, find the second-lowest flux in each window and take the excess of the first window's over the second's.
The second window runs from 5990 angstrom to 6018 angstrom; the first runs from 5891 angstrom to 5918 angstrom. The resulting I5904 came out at -4.6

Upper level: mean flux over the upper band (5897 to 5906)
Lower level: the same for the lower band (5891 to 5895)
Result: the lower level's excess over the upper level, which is -2.7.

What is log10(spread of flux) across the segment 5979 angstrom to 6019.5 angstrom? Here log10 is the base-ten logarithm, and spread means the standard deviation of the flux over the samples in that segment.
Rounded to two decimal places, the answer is -0.27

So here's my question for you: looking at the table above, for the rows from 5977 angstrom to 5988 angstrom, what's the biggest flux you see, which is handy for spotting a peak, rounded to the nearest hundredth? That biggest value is 9.88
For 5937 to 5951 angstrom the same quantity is 10.00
